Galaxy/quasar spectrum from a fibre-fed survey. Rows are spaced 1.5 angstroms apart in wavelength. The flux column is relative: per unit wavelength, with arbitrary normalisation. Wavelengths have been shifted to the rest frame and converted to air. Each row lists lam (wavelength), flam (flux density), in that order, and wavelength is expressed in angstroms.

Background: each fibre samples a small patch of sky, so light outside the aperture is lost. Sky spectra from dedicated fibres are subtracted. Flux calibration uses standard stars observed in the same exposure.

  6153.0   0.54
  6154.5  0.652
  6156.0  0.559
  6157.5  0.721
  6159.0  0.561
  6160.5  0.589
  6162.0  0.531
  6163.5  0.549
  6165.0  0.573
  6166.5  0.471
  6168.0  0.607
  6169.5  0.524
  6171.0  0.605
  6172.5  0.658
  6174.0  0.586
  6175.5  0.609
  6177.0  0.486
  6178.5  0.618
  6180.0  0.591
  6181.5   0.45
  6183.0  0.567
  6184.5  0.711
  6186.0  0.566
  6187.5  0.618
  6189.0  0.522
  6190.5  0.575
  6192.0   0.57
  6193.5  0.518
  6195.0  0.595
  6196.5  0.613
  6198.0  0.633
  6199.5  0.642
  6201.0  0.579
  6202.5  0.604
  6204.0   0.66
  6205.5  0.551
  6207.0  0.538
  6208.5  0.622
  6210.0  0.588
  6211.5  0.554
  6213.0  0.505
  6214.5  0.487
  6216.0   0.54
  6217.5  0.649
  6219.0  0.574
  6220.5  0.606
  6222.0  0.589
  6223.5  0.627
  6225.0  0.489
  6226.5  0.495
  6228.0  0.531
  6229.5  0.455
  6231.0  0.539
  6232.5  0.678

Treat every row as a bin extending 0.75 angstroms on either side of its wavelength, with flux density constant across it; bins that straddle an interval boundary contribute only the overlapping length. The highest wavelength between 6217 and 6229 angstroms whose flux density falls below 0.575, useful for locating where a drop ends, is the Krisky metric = 6228.0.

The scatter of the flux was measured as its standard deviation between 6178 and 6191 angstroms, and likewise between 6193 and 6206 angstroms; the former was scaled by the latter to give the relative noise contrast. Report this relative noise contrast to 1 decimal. 1.6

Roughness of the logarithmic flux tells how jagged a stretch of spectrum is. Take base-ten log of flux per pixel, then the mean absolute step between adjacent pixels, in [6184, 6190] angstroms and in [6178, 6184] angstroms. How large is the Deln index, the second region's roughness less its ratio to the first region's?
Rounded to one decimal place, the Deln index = -1.1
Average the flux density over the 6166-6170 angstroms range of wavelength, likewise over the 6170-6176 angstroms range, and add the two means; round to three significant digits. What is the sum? 1.15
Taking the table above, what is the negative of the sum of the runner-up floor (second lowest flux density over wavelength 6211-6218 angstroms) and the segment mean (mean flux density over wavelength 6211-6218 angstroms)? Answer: -1.05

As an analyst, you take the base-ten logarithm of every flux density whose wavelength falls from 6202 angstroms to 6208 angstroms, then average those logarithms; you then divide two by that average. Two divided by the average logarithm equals -8.6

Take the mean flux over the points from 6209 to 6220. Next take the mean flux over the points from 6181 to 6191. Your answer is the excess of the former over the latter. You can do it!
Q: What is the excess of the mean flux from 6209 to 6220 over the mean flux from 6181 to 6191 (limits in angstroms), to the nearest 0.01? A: -0.02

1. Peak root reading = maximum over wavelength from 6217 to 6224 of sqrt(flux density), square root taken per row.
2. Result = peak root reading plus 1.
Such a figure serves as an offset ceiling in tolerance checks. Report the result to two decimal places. 1.81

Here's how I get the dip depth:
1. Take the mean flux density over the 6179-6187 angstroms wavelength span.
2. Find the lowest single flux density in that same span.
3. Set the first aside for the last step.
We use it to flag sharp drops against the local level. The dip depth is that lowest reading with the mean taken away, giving -0.13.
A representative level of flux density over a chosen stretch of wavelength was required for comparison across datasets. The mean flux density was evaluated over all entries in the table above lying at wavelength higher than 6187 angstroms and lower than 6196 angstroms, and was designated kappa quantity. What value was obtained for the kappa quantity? 0.566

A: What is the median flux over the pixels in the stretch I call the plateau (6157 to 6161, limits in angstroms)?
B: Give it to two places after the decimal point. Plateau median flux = 0.59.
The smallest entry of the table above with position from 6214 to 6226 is 0.487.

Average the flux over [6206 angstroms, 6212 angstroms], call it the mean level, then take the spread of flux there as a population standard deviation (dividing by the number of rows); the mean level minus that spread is 0.543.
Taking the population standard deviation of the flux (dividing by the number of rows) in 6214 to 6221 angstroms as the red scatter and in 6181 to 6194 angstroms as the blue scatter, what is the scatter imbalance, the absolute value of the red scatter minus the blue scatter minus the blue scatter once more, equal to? 0.080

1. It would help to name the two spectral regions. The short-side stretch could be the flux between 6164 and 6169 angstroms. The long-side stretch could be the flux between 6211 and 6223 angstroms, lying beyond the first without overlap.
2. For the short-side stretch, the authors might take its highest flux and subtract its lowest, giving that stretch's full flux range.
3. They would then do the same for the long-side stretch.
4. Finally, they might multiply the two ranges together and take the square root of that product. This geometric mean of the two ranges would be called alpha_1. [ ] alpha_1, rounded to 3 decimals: 0.148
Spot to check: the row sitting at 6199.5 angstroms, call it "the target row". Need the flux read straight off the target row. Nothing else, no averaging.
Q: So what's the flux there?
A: 0.642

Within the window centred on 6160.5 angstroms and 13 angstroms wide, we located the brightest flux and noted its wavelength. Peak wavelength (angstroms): 6157.5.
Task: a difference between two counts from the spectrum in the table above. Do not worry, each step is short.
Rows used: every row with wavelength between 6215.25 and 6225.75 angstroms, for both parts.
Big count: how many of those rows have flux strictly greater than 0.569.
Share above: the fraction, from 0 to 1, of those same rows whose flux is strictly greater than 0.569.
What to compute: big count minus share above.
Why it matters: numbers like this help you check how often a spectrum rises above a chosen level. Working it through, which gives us 4.3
